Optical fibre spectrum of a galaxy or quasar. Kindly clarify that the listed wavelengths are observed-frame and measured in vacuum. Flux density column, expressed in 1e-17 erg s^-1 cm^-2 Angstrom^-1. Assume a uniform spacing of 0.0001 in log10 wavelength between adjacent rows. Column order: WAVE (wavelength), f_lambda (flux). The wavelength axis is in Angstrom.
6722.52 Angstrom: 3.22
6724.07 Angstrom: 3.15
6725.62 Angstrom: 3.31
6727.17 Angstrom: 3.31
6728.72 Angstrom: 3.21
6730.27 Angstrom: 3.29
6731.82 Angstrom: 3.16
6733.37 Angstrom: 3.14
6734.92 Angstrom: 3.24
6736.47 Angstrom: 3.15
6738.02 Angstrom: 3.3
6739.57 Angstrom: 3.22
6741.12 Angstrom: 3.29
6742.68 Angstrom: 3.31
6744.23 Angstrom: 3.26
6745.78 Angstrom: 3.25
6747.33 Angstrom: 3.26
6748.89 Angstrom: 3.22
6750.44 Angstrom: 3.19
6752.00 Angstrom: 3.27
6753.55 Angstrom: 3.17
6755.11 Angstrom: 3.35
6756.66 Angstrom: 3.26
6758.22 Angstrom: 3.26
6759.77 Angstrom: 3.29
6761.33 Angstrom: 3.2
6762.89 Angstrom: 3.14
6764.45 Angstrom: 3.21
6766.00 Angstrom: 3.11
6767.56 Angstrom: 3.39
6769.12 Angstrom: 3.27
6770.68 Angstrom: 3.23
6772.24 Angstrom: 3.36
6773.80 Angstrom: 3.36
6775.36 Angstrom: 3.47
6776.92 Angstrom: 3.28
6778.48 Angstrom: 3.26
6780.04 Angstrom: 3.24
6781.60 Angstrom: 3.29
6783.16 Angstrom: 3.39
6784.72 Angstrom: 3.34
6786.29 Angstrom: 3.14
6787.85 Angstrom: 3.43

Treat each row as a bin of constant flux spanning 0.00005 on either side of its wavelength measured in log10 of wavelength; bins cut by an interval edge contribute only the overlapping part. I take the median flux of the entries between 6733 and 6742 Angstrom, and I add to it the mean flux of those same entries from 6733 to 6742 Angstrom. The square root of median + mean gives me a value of 2.54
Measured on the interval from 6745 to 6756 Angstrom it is 2.55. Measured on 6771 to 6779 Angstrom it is 2.59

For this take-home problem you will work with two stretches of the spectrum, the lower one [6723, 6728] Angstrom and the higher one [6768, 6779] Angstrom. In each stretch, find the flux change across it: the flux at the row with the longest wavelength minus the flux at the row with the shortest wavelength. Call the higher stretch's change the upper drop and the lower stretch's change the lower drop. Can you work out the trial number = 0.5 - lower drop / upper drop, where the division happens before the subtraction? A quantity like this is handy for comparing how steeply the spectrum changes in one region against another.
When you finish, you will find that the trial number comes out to 16.5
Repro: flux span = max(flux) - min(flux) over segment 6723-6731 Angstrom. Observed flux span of 0.16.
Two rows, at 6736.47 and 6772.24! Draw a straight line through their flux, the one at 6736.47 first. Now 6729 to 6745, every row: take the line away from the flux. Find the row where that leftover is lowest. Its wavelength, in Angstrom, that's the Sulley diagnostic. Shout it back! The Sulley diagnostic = 6736.47 Angstrom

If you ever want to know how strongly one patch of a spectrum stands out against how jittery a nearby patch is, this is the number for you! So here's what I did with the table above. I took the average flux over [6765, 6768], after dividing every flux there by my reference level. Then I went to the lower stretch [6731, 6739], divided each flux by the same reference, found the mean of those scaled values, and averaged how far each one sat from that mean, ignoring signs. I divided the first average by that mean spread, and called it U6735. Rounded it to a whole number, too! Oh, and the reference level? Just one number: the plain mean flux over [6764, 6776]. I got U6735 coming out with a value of 56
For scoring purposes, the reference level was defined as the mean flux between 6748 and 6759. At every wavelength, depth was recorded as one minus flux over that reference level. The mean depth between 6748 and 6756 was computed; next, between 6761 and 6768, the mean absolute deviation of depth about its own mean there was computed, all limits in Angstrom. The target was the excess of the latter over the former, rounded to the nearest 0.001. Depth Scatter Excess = 0.020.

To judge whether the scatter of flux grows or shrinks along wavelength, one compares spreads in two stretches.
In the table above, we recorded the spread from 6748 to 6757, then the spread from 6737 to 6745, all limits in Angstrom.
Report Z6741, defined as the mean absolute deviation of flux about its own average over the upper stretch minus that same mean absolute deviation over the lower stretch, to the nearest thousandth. 0.021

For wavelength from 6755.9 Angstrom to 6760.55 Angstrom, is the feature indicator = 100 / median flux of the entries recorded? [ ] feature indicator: 30.7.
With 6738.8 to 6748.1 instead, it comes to 30.7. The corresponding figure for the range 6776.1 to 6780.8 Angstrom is 30.7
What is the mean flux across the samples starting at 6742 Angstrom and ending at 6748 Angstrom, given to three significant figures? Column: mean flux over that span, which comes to 3.27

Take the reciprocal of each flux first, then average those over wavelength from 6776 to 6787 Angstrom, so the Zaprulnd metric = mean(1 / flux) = 0.305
